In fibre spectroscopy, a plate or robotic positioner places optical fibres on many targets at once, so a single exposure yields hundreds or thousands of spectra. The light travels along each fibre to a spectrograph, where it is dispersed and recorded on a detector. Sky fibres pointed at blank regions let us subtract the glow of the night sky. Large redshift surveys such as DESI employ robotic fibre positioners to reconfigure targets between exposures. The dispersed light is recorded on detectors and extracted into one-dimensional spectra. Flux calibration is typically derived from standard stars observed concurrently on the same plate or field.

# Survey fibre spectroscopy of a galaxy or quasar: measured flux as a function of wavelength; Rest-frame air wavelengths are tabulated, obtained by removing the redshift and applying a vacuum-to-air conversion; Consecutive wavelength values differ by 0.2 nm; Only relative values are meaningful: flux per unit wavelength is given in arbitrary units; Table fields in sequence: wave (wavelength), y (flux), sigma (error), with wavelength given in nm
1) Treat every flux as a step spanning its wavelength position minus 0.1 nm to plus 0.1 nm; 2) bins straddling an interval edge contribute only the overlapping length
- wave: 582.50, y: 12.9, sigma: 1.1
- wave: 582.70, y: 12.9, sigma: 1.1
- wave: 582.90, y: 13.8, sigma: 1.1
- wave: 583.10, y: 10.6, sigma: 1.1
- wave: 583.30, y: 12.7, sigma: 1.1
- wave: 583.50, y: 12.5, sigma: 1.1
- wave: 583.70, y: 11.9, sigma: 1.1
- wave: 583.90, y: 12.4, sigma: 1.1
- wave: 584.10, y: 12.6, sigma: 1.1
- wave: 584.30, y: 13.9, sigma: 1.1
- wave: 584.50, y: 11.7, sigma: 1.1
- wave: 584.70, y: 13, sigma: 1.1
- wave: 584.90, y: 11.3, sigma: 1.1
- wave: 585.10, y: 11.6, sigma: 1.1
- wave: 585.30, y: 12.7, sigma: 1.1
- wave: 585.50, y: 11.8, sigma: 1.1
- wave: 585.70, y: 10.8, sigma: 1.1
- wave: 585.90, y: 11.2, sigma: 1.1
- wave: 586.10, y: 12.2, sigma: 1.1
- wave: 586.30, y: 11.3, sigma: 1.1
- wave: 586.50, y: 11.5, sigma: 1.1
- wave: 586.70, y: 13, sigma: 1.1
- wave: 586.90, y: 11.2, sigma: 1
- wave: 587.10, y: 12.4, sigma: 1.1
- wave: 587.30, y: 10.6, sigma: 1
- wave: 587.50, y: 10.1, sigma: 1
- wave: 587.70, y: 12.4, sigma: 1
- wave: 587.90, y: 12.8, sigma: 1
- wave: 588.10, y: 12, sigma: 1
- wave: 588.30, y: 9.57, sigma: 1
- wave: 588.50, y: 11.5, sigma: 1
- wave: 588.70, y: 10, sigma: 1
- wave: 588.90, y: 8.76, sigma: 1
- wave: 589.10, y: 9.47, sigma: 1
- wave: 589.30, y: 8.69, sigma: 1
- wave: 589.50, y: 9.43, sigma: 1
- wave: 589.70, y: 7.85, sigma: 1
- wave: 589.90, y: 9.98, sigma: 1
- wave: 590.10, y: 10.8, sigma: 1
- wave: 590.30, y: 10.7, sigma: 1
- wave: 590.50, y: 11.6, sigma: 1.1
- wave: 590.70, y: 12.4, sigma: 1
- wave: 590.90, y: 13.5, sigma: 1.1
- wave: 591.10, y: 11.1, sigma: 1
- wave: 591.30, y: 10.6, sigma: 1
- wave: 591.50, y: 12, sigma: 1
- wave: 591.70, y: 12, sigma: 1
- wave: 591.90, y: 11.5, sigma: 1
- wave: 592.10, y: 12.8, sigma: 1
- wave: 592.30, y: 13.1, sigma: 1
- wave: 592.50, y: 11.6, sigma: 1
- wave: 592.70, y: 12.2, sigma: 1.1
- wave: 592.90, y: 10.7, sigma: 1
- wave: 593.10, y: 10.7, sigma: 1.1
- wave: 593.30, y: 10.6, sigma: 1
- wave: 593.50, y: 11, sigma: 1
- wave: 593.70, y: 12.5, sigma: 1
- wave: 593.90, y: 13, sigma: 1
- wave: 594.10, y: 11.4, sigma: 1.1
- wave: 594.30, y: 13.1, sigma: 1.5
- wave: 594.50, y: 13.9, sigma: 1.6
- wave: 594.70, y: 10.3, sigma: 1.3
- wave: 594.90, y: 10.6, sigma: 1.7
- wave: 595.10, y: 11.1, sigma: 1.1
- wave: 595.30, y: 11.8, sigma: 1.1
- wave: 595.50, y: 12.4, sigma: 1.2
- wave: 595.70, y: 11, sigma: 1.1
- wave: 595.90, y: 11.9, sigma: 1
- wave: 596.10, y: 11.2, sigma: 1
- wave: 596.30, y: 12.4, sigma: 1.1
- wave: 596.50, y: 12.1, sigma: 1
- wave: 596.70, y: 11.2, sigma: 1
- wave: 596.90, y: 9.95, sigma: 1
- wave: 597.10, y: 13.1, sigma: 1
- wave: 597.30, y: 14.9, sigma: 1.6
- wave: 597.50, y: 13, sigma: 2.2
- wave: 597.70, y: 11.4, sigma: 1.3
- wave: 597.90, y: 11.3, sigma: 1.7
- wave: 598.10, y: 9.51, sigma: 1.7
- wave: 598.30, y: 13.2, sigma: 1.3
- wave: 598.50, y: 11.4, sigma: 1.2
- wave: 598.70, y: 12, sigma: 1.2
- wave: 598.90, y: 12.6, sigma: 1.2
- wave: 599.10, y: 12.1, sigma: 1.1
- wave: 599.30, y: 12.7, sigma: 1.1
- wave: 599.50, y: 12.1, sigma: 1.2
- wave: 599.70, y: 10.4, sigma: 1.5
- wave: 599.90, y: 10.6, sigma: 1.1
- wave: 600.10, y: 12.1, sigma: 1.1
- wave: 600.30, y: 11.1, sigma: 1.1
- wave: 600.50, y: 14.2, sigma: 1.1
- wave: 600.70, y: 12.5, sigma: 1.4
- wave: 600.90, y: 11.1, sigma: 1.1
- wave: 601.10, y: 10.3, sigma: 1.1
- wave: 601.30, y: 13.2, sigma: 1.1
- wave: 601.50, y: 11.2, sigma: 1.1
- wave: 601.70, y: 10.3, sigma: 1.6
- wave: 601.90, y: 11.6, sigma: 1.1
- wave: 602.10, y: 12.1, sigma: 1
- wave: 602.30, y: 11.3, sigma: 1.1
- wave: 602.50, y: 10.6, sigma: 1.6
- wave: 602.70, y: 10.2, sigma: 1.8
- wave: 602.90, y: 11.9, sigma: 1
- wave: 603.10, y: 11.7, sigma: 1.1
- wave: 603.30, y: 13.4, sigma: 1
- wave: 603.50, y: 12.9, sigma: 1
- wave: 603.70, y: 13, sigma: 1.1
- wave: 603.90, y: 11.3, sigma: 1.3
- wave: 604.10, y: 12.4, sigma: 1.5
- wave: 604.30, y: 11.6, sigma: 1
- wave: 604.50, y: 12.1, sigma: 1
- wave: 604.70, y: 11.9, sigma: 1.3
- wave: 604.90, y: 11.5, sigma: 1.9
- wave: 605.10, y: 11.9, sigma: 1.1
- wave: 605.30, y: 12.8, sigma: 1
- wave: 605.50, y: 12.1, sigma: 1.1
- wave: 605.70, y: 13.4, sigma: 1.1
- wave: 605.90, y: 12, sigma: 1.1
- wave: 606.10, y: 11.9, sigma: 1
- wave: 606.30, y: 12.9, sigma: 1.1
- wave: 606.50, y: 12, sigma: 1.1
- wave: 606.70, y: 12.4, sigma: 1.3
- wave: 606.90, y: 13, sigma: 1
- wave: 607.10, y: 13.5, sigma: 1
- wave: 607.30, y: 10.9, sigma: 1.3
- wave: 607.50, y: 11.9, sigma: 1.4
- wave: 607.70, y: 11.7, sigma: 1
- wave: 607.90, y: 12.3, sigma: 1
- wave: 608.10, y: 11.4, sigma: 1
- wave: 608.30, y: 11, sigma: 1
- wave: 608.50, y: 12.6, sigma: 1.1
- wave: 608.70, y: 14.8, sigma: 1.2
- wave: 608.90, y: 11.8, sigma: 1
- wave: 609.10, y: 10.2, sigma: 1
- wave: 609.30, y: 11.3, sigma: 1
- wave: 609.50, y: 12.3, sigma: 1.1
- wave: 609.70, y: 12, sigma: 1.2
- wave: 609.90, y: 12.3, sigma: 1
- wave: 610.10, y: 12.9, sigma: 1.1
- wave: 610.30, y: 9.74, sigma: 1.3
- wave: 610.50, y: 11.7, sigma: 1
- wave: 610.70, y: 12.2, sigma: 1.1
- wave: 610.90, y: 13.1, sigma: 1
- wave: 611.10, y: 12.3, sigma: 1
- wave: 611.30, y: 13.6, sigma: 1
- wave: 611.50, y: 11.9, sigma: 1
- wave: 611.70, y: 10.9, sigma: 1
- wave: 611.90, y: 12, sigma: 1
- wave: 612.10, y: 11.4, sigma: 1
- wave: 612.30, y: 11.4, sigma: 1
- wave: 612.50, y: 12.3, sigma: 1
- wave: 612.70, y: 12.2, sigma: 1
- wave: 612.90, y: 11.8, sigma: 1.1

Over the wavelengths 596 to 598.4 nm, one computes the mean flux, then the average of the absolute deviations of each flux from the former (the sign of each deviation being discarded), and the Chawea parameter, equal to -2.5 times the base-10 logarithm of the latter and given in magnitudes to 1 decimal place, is -0.2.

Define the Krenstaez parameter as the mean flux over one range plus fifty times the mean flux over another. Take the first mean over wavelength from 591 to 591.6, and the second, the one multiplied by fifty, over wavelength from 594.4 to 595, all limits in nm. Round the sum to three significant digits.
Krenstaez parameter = 591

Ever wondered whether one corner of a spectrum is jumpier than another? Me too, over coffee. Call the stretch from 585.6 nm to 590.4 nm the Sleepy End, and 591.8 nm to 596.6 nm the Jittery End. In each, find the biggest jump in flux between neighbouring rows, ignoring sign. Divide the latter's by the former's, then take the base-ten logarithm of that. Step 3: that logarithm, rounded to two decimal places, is 0.17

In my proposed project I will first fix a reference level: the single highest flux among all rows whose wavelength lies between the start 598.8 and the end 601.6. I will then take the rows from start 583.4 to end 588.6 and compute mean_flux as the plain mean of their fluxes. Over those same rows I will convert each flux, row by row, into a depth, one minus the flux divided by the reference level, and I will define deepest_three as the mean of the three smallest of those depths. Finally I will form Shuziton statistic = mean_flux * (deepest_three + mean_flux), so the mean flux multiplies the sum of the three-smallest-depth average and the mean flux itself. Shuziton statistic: 141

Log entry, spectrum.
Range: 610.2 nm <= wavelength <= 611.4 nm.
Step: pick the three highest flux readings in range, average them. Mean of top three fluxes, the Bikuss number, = 13.0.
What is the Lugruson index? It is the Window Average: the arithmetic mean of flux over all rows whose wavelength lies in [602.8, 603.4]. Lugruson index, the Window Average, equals 12.3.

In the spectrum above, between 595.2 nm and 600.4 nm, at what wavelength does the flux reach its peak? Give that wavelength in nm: 597.30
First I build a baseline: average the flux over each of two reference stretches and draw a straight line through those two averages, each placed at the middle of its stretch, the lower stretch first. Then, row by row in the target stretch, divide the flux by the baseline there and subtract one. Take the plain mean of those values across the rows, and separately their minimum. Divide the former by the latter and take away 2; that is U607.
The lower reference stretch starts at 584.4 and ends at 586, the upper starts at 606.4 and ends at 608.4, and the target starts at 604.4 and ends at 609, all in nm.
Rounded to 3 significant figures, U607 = -2.23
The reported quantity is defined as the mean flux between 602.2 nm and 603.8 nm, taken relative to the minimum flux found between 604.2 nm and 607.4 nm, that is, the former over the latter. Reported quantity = 1.09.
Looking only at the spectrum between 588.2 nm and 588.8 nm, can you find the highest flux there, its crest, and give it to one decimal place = 11.5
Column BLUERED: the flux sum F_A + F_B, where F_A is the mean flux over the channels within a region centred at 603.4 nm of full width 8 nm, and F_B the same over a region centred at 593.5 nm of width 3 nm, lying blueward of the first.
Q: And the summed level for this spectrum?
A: 23.8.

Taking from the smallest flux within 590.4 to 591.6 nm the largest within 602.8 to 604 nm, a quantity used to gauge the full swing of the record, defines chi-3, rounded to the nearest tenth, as -2.8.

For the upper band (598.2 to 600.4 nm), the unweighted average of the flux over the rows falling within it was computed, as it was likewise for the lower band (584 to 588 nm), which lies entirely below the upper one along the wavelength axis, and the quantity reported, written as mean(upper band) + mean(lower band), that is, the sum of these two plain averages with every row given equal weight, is 23.8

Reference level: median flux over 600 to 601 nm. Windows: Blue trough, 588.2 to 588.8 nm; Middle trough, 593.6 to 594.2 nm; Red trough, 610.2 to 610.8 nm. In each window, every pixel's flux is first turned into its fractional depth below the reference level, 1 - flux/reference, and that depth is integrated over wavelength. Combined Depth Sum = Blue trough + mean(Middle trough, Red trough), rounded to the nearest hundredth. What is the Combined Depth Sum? 0.10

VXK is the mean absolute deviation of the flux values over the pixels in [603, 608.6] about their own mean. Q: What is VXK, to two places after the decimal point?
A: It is 0.59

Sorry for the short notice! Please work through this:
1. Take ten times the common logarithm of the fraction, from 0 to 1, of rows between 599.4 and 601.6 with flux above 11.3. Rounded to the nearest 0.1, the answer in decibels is -3.4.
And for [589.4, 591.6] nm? -4.4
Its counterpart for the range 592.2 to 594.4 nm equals -2.0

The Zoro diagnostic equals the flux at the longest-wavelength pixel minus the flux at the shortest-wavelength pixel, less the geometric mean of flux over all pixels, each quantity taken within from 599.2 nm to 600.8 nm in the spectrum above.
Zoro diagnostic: -12.1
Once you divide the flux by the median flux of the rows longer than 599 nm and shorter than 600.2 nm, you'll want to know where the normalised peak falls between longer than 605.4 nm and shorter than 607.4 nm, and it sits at 607.10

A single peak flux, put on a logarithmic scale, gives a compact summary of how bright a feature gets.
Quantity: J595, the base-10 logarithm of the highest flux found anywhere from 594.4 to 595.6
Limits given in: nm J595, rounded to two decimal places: 1.14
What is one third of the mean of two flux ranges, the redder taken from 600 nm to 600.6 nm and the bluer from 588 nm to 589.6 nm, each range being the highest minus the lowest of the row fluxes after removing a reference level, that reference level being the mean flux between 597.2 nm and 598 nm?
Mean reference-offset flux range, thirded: 1.07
